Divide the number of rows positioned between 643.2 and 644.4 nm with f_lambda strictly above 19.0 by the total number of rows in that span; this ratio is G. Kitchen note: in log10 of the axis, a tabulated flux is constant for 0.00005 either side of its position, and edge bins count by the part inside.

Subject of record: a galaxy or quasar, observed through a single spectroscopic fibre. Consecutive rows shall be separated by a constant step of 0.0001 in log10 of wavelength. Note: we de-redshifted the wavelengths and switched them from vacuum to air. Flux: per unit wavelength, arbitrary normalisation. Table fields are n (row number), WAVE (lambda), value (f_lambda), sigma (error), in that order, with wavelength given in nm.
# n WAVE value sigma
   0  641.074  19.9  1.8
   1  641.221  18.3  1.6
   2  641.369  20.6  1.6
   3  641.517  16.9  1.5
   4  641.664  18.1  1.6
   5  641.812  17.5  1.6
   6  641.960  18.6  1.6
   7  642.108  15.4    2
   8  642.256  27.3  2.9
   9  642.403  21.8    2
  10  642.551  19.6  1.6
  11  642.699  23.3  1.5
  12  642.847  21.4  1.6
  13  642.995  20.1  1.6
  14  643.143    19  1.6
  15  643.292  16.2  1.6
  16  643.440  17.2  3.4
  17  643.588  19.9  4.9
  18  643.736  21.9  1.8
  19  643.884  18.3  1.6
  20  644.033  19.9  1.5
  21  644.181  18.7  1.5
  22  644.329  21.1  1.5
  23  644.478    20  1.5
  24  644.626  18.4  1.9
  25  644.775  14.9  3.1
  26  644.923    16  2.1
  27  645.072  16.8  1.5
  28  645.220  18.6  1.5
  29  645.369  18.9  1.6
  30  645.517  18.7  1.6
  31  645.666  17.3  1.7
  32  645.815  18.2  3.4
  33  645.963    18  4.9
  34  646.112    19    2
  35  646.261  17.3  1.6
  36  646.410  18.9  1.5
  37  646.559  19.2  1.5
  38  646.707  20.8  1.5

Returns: 0.50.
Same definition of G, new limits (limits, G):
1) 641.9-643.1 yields 0.75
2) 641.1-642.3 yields 0.25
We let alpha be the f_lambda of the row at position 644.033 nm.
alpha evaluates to 19.9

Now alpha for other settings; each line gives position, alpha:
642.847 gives 21.4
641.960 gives 18.6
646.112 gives 19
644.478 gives 20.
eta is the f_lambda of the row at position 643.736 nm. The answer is 21.9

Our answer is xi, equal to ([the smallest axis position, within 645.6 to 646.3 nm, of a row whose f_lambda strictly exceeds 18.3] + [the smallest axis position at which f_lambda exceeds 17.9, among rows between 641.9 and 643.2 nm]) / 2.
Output 644.04 nm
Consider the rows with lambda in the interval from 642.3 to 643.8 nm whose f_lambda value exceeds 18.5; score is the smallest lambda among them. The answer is 642.403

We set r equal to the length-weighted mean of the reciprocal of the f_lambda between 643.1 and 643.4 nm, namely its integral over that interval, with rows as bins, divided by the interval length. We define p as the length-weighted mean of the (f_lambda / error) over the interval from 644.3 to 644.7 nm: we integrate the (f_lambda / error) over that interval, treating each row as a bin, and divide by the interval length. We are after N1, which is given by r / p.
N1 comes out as 0.0047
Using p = 12.2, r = 0.058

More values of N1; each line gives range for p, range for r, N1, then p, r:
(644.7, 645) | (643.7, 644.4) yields 0.0081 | 6.2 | 0.051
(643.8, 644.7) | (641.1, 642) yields 0.0044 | 12.4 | 0.055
